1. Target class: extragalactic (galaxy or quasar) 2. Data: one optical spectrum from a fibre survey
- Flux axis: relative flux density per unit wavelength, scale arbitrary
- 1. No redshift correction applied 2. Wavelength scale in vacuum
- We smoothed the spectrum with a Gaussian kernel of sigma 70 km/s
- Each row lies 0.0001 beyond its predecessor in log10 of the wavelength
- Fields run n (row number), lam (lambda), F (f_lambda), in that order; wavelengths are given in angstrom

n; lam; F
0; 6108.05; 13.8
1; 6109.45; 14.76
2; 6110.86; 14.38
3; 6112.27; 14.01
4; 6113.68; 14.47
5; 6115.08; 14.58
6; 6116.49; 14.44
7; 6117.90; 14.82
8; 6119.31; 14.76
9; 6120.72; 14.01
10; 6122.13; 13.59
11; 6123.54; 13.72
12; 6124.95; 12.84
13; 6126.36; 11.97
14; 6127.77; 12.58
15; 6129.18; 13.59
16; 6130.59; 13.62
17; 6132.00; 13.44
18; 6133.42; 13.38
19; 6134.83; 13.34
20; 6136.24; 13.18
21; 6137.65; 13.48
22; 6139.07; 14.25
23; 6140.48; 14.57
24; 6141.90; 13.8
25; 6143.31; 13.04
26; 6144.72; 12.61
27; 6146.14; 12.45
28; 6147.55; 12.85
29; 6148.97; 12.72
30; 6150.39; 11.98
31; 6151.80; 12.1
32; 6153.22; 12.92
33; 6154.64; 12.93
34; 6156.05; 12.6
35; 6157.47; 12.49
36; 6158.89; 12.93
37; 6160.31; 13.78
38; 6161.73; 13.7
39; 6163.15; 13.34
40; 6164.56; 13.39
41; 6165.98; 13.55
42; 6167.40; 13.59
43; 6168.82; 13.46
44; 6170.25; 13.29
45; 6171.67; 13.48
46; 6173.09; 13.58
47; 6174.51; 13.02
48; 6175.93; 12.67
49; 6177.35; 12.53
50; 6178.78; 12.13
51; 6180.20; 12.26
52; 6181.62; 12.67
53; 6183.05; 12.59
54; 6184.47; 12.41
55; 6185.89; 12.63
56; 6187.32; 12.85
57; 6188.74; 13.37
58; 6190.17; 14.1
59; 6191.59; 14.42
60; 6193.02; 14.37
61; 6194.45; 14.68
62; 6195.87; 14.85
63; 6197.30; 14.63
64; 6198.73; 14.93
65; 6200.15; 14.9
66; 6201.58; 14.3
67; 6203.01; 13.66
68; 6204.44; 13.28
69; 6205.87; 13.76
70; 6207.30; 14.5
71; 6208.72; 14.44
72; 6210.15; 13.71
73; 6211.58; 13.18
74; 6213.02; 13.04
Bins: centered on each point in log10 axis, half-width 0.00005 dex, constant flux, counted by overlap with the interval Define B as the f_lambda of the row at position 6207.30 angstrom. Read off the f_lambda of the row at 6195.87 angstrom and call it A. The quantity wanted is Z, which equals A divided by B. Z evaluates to 1.02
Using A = 14.85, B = 14.5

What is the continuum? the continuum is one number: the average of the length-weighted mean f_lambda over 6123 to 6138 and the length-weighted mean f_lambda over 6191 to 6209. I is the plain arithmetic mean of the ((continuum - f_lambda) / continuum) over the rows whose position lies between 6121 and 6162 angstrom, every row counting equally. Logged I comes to 0.048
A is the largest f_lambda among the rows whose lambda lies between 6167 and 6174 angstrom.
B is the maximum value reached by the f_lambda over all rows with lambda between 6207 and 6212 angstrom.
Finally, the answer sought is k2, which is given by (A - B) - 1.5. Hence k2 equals -2.4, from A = 13.59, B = 14.5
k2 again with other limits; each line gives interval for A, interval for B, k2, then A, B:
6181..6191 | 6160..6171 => -1.2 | 14.1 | 13.78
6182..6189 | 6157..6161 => -1.9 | 13.37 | 13.78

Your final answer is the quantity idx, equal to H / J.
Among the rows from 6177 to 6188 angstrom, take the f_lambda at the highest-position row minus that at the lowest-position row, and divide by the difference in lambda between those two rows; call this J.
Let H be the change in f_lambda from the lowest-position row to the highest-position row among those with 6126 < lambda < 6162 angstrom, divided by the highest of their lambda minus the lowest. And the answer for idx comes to 1.5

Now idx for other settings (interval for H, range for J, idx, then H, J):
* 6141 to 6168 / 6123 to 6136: 0.2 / -0.008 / -0.03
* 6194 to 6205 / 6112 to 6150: 4.0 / -0.140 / -0.04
